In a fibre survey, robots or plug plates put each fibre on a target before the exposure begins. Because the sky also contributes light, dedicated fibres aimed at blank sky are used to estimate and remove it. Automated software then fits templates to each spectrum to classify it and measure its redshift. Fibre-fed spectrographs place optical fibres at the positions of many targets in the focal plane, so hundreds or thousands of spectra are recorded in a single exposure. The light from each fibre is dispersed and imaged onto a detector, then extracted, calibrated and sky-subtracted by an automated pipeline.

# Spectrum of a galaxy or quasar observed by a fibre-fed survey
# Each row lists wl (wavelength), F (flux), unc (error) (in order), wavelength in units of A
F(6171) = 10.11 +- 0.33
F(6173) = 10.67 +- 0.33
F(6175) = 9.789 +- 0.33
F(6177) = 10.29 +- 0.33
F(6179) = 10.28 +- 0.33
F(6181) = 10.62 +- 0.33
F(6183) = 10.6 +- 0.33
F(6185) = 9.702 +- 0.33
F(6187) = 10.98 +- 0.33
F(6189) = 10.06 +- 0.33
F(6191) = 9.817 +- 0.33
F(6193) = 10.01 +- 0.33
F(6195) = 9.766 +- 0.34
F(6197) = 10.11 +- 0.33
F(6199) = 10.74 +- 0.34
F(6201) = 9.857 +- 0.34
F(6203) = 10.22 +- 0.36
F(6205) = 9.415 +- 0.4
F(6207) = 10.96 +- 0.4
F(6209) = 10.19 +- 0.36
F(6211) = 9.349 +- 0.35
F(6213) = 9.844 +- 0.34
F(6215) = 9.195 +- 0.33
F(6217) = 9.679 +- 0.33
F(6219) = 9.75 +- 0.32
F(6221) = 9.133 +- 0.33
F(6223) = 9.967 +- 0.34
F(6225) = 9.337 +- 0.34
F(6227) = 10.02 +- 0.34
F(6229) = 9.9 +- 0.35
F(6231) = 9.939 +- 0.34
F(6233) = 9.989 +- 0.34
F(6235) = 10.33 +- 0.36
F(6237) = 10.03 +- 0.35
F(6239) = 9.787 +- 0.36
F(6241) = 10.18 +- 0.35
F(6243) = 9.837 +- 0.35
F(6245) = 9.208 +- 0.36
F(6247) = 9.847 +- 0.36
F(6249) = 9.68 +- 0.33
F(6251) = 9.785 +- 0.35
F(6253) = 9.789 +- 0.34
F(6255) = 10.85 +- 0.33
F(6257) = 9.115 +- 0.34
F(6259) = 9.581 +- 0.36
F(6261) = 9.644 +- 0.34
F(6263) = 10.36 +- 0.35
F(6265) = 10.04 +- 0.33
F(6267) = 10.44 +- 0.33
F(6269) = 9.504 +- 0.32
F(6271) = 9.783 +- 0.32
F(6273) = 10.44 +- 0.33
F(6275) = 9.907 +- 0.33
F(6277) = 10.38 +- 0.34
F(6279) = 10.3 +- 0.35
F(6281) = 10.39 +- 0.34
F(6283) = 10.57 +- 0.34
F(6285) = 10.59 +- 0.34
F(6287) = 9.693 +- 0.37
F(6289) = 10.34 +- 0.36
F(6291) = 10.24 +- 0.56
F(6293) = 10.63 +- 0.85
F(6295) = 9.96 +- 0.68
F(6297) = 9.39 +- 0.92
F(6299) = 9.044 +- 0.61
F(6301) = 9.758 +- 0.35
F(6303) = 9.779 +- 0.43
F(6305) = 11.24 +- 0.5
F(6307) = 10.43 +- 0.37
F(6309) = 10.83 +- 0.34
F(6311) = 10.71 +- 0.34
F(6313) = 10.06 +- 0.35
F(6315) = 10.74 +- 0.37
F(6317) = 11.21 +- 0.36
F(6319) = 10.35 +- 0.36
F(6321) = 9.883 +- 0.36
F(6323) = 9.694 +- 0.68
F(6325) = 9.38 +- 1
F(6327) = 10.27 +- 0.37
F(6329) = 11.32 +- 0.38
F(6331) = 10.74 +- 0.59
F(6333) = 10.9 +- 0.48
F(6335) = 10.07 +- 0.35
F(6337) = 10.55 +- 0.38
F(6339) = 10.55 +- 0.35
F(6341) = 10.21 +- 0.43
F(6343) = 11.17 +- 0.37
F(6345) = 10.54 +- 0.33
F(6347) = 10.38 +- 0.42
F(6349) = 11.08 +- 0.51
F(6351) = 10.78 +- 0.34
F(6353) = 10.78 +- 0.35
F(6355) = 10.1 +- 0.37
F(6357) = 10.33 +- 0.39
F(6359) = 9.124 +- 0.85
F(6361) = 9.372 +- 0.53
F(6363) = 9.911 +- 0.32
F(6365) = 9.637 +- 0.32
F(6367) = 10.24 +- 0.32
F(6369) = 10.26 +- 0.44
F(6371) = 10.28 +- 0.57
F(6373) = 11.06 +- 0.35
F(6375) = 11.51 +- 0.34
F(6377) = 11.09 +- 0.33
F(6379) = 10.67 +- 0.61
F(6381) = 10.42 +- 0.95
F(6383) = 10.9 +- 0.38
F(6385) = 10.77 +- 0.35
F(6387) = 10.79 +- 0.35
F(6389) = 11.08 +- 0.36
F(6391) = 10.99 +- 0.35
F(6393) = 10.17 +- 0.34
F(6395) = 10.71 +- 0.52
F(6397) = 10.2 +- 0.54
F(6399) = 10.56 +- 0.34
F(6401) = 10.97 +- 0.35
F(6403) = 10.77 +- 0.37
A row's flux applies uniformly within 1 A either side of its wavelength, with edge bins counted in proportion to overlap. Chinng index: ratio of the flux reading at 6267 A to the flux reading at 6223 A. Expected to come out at 1.05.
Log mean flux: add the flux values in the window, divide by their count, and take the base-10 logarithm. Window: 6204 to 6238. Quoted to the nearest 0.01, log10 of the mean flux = 0.99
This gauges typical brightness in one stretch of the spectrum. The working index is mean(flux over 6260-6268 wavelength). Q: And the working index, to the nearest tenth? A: 10.1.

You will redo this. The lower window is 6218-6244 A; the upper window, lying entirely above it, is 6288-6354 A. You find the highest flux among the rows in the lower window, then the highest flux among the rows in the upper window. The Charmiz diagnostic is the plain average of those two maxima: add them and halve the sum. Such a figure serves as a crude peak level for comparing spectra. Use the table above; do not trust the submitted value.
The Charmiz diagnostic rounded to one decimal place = 10.8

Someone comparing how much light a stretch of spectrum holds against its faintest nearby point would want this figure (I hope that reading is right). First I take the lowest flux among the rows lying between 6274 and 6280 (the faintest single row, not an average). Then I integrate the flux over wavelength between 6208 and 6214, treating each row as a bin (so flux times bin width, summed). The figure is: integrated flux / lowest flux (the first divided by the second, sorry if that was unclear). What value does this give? 5.9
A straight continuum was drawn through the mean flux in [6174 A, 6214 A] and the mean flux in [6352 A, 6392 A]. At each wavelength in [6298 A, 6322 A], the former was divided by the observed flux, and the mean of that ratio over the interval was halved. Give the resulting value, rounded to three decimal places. 0.502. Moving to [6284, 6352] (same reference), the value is 0.501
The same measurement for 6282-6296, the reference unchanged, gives 0.502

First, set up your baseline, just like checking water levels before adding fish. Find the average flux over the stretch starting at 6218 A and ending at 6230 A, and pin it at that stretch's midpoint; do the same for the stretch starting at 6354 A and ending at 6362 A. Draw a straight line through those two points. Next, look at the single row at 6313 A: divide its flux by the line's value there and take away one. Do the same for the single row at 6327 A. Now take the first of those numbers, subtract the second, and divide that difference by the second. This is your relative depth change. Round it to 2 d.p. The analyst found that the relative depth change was -0.37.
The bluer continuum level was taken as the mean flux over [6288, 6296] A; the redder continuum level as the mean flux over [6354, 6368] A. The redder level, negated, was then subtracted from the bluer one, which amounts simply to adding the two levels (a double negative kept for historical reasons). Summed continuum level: 20.1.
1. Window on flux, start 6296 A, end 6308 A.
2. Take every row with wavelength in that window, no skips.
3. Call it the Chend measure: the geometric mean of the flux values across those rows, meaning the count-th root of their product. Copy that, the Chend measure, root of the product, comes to 9.9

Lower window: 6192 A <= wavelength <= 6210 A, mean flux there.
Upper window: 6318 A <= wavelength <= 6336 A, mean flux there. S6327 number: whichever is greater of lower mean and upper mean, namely 10.3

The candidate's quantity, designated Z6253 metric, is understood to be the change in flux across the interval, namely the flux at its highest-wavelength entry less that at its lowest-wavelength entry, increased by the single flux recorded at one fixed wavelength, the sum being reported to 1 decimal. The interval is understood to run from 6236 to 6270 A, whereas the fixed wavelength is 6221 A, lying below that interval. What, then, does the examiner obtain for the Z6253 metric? 8.6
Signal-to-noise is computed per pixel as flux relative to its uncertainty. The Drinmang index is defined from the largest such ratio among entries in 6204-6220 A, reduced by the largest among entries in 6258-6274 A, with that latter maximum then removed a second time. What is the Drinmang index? -32.8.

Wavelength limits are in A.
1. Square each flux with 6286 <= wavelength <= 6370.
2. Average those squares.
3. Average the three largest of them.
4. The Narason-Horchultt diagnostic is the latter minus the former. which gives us 21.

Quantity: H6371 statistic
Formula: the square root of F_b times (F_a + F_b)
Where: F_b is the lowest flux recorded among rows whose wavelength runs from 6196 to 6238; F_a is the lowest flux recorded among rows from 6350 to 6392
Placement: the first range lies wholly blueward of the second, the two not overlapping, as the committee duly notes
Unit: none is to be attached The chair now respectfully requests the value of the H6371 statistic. 12.9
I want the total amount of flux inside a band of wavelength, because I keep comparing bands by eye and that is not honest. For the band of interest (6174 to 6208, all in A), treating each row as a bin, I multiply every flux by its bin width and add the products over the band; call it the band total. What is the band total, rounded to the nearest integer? 346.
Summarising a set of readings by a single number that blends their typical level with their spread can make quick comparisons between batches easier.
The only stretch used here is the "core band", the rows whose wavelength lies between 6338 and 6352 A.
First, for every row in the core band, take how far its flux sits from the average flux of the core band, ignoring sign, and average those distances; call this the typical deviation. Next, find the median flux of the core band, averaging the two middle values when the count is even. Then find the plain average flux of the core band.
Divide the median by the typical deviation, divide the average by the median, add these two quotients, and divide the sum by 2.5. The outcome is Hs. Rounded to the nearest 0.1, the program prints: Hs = 15.0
